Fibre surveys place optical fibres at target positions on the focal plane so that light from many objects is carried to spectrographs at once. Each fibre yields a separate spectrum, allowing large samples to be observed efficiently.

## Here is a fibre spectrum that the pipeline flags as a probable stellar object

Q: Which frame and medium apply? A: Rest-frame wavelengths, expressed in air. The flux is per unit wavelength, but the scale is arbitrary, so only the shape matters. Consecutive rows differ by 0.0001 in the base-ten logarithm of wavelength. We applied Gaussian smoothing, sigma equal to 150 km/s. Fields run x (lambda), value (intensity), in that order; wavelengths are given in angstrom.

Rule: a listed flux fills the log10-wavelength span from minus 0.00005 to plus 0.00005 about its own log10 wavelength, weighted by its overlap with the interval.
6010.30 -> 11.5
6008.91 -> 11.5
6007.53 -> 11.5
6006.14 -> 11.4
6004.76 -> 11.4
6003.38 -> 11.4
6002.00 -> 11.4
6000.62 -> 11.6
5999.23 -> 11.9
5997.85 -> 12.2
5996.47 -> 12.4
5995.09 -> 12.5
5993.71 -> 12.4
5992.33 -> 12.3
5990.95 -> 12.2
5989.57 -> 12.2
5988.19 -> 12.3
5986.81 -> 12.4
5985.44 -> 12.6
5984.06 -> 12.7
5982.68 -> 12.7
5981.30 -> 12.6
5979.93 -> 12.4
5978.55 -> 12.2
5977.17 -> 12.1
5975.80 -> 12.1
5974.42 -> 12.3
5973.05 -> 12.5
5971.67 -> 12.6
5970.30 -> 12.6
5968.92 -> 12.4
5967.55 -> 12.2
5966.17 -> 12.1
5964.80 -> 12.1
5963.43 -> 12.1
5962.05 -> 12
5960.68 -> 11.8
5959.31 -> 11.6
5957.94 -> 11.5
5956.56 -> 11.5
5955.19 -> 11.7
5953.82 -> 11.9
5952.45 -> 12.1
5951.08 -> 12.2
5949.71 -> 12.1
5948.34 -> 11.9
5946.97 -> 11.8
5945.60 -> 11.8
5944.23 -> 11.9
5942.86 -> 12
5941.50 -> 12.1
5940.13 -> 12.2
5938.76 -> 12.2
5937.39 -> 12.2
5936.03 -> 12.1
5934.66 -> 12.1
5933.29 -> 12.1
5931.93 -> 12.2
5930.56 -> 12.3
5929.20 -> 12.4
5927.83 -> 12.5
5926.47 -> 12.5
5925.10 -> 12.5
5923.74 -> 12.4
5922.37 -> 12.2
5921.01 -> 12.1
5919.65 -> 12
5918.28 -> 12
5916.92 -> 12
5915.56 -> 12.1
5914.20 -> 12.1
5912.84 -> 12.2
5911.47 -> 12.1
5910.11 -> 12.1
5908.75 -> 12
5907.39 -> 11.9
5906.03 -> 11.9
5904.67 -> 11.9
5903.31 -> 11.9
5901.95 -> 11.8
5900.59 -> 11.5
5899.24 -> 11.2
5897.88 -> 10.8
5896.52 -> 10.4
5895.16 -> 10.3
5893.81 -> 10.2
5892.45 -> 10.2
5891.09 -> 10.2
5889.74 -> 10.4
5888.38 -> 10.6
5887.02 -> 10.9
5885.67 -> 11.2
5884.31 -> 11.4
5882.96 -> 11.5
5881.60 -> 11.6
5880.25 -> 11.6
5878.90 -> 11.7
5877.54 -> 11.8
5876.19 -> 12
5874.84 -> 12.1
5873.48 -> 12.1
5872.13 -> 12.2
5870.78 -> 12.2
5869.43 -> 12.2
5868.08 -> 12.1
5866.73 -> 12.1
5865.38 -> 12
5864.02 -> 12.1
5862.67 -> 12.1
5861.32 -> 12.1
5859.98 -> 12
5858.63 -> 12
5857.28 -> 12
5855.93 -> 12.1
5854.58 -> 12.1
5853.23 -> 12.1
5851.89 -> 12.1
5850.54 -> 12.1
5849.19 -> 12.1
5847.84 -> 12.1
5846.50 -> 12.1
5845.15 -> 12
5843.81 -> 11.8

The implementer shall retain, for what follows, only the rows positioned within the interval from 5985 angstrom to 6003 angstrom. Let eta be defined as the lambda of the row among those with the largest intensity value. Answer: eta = 5985.44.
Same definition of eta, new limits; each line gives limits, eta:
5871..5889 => 5872.13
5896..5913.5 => 5912.84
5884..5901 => 5900.59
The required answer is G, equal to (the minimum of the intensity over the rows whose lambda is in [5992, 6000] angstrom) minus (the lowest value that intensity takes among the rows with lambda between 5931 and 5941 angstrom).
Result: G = -0.2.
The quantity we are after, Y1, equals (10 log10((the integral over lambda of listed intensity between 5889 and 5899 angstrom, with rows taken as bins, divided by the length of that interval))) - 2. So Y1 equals 8.2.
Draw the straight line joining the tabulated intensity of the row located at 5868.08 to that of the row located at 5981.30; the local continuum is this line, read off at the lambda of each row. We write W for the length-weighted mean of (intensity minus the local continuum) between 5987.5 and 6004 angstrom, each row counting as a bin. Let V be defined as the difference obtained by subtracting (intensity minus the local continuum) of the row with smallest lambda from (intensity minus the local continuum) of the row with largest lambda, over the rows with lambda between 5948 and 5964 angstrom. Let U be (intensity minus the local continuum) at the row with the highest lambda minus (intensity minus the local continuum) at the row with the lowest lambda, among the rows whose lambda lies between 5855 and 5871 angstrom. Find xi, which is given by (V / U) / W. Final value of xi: -6.5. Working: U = 0.03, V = 0.13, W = -0.6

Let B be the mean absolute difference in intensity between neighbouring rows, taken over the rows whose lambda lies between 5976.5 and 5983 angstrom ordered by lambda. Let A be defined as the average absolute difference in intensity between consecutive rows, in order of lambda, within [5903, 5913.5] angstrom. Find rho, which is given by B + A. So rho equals 0.193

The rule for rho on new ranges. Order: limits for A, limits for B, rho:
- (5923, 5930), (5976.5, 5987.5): 0.179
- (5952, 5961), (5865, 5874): 0.200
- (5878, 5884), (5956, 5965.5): 0.167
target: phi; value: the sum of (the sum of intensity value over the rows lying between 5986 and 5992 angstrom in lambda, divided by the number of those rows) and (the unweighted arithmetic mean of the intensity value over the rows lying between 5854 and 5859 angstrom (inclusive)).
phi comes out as 24.3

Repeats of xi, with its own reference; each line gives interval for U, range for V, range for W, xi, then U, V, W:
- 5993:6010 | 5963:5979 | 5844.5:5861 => -1.0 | -0.97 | 0.03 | 0.0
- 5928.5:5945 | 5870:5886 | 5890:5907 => -1.6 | -0.57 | -1.07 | -1.2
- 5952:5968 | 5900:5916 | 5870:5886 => -46.4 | 0.03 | 0.53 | -0.3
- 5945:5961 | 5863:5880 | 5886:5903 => -4.7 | -0.07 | -0.47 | -1.5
